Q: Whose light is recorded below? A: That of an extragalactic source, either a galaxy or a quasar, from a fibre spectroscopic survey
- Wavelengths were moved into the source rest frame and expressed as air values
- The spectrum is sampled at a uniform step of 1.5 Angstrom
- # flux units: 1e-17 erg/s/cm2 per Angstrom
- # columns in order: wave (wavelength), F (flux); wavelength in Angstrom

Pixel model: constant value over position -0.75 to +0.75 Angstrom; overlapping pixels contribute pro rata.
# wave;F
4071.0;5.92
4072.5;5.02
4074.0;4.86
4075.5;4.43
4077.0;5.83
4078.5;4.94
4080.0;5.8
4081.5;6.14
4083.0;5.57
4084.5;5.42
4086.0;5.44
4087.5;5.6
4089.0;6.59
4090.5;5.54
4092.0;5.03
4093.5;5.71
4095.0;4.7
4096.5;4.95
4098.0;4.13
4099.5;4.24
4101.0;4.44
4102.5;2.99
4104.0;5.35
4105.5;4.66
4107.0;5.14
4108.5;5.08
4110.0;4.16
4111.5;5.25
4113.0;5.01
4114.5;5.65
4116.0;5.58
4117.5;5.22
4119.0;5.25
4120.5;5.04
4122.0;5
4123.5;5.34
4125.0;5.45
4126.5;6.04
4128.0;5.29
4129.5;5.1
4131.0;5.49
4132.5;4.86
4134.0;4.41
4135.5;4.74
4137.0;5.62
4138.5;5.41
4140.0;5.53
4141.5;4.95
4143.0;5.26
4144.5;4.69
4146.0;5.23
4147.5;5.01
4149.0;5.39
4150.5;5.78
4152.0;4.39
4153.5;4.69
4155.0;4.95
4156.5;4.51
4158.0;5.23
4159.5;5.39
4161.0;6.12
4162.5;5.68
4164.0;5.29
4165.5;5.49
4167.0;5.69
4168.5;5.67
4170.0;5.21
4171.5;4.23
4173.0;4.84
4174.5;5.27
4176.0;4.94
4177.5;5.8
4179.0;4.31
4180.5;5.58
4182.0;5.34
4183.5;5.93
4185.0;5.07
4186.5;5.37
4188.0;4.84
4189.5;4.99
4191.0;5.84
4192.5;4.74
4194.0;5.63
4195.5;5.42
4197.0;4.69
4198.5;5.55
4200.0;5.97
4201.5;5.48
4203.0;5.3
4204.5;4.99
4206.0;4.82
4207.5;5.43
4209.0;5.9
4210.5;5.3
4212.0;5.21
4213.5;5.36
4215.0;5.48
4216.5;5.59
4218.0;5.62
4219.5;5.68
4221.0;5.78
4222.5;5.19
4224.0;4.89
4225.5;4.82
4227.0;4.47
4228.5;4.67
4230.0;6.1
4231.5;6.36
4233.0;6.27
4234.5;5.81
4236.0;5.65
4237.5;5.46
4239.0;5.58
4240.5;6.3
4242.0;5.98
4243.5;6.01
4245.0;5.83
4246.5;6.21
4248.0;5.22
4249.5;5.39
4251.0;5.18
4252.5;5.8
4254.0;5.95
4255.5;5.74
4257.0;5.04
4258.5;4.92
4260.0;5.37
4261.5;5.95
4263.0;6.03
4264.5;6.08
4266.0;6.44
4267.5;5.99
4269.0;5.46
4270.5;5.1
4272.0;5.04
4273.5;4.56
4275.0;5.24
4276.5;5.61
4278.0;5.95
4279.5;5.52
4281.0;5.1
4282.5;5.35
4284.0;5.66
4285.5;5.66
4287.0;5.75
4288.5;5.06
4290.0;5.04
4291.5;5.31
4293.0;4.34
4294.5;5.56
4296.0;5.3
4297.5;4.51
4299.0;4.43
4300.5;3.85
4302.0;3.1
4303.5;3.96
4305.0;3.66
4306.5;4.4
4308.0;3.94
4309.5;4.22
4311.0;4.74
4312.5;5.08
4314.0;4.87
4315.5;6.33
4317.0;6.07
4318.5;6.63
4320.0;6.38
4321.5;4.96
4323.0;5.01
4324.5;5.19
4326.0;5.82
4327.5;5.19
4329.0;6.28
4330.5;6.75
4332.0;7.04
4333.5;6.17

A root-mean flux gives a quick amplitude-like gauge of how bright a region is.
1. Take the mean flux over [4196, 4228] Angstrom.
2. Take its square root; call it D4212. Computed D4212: 2.30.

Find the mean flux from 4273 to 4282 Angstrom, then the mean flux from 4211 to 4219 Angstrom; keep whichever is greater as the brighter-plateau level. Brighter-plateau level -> 5.45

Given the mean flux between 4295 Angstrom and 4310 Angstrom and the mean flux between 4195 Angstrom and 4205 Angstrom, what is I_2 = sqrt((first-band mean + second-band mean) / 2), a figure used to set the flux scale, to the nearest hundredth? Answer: 2.18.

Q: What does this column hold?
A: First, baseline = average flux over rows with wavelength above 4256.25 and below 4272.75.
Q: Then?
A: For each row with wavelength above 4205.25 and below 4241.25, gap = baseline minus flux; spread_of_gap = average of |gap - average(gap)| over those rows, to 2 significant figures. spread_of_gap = 0.40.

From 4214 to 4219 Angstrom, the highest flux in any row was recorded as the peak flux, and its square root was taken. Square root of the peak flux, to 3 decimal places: 2.371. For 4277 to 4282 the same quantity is 2.439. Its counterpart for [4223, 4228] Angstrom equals 2.211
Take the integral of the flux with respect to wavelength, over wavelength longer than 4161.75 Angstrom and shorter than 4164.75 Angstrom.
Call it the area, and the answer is 16.5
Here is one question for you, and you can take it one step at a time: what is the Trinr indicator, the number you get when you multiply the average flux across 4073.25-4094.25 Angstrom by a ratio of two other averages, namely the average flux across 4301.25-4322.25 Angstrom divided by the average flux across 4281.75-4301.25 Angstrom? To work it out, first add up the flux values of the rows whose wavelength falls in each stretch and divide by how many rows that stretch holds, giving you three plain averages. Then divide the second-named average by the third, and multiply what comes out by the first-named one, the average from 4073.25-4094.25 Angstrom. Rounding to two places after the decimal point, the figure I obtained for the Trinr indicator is 5.30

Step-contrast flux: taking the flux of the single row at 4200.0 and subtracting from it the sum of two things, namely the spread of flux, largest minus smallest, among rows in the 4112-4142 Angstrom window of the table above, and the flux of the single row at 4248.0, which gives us -1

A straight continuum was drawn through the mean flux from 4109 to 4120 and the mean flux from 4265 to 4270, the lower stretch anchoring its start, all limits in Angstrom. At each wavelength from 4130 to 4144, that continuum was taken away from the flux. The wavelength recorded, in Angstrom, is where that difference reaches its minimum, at 4134.0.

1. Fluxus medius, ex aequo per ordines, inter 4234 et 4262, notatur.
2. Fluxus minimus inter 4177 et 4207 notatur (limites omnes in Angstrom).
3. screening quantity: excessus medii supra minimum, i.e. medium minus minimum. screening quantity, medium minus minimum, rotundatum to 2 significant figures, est 1.3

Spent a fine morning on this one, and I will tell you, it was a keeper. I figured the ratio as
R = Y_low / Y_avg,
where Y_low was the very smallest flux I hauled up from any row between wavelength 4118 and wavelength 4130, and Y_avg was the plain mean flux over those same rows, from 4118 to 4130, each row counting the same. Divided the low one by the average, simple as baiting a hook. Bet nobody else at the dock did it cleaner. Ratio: 0.941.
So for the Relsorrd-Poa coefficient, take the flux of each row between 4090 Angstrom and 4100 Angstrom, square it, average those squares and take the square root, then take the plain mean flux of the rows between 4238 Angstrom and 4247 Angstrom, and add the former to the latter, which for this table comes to 10.9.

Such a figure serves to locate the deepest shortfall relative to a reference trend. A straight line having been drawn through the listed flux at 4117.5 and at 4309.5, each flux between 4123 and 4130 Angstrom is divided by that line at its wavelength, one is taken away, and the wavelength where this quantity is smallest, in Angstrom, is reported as 4129.5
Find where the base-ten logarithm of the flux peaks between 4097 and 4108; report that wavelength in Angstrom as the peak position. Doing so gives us 4104.0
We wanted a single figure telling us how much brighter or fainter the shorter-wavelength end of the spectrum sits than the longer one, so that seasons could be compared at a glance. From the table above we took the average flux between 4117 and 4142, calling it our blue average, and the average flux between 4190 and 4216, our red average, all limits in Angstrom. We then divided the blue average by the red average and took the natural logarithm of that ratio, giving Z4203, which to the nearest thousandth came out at -0.026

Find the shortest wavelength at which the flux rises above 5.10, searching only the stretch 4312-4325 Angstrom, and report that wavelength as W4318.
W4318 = 4315.5 Angstrom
